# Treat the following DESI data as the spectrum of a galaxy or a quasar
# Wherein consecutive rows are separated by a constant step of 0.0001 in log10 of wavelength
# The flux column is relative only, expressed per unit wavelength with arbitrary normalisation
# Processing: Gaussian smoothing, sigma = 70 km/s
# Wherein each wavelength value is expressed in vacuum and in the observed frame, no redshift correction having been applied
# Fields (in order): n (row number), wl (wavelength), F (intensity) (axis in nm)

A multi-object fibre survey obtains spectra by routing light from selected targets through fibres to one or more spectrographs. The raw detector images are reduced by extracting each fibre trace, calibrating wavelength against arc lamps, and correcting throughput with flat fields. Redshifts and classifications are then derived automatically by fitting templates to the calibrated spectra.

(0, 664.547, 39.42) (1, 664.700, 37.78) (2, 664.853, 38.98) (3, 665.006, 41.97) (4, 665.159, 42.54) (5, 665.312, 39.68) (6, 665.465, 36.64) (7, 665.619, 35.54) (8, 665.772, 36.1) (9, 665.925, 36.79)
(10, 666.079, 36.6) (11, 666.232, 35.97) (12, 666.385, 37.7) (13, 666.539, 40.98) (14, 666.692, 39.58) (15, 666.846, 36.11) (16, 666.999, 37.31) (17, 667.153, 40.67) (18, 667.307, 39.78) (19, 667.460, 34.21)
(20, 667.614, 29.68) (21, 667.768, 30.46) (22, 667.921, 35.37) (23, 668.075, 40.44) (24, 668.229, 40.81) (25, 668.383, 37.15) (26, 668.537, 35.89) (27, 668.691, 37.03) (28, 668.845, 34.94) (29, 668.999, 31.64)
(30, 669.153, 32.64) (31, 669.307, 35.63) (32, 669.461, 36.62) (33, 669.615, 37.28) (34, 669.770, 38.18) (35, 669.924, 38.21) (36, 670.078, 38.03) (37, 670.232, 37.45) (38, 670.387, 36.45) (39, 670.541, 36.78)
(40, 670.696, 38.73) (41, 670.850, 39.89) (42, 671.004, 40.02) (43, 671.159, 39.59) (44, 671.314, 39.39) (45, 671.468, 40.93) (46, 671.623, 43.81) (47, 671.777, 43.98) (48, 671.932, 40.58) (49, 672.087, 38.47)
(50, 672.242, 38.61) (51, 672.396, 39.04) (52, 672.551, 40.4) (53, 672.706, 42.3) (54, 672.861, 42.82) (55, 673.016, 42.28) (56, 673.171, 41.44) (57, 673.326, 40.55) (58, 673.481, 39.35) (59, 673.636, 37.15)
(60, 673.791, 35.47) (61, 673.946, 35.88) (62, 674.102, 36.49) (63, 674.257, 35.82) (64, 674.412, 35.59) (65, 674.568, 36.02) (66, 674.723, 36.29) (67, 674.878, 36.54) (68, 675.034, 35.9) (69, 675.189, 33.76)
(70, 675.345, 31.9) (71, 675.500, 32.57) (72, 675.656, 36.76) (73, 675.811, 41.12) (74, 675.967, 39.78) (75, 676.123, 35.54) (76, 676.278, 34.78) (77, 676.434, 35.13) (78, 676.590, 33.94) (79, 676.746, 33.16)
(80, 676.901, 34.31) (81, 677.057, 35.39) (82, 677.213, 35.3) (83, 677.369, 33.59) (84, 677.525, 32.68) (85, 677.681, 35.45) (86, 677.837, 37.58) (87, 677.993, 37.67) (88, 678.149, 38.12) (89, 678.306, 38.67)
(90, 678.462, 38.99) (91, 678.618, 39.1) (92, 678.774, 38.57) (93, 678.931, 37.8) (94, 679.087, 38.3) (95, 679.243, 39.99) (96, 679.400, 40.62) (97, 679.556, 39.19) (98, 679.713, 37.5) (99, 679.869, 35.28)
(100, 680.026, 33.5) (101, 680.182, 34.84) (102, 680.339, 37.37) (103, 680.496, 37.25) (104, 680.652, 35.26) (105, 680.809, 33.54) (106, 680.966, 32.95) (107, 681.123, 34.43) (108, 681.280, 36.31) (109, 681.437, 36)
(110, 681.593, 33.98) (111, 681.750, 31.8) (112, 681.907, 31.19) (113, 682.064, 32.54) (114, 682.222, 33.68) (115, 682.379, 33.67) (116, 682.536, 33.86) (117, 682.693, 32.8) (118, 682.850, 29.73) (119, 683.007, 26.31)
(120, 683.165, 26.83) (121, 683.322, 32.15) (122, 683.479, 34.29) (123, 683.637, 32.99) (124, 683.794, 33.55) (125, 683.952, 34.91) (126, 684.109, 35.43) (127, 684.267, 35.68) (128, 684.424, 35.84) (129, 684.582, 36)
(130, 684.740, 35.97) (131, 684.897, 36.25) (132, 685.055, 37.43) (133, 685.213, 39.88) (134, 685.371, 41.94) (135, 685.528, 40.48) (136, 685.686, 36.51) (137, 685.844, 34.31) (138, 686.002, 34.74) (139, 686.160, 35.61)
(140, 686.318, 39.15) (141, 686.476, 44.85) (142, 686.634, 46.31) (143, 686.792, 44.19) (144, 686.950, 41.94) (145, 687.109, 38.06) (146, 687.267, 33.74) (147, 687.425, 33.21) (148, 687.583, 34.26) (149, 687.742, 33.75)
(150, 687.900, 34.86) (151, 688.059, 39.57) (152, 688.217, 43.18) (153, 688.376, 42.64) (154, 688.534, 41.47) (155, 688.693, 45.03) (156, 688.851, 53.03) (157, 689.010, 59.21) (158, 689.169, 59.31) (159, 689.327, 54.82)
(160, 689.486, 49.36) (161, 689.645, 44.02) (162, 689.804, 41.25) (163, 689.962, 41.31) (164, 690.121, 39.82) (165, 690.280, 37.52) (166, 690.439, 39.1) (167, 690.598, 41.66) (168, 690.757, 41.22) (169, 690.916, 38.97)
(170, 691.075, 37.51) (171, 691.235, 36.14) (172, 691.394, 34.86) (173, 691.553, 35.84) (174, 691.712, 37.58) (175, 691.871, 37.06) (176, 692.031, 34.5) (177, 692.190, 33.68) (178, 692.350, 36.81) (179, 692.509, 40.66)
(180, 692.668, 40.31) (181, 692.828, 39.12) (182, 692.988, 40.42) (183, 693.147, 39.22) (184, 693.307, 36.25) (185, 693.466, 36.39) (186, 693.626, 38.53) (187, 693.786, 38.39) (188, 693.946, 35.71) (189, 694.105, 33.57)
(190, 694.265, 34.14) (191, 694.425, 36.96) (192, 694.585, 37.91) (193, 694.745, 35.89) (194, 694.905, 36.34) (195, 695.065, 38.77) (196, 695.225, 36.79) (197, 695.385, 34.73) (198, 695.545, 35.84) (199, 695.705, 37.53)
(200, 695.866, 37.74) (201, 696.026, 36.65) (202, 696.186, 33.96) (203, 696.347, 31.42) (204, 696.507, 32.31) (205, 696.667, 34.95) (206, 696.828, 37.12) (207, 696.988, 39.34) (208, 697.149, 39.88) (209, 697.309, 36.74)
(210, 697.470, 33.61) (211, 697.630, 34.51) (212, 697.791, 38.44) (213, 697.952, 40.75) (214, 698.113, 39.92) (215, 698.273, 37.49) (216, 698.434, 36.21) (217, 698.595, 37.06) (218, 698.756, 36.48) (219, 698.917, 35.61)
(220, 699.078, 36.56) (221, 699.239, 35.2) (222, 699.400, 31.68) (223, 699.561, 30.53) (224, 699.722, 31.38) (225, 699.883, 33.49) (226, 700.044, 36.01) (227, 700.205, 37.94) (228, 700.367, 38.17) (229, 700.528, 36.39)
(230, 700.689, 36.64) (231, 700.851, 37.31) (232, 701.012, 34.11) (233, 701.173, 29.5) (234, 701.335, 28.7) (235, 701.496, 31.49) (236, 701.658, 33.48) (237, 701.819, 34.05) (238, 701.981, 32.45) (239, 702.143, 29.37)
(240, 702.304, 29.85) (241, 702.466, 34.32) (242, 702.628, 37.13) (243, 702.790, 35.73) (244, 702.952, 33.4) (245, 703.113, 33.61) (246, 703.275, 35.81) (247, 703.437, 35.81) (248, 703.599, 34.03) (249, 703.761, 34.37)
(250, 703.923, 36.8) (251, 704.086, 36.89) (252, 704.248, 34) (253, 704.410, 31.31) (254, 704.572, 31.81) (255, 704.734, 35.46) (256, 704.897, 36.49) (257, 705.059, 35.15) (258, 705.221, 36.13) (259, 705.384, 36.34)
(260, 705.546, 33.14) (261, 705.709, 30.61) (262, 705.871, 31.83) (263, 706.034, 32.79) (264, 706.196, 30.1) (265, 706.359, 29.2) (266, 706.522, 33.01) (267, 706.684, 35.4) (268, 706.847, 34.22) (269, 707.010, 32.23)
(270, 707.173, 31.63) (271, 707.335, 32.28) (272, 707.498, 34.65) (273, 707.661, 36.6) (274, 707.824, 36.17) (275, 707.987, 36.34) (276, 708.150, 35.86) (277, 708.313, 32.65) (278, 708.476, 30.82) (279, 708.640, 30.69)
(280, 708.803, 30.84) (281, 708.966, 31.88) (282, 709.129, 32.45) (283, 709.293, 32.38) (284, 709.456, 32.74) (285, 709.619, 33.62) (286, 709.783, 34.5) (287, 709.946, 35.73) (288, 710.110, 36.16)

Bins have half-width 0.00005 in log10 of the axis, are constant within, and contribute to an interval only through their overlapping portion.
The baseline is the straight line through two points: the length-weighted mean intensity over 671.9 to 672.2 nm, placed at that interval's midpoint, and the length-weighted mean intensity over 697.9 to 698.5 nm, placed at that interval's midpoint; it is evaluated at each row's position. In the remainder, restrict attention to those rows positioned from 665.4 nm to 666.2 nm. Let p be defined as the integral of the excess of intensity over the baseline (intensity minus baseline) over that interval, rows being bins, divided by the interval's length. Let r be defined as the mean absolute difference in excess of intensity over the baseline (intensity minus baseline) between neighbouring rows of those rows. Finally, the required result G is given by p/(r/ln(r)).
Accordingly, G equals 2.2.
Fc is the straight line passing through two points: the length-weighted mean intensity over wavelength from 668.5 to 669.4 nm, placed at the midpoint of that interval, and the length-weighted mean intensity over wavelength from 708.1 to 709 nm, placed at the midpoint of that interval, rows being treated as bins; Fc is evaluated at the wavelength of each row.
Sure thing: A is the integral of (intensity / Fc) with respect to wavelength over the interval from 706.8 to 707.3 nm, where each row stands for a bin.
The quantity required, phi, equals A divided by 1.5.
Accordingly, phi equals 0.34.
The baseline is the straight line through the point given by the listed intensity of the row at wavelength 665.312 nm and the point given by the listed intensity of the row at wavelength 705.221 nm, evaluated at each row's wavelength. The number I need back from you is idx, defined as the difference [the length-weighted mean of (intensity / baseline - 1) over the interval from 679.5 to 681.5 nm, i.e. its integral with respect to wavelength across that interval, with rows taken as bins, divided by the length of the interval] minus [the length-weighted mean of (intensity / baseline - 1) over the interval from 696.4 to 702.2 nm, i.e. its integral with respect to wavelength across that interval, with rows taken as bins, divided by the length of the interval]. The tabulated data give -0.029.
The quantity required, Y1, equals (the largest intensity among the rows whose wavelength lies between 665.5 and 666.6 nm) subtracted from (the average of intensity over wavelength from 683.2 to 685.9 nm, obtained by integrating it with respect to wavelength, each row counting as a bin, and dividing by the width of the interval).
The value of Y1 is -5.0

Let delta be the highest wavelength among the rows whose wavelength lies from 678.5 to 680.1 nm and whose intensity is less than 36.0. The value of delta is 680.026 nm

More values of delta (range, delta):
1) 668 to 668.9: 668.845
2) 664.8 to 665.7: 665.619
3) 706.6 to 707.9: 707.498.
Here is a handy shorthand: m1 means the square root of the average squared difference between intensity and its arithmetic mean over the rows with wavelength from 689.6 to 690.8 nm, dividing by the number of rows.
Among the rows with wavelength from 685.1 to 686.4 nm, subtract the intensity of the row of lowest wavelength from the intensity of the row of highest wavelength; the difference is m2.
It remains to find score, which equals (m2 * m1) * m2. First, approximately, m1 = 1.8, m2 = -1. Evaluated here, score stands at 1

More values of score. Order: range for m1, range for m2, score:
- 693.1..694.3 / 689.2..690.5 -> 478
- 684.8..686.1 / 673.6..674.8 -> 2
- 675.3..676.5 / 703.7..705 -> 13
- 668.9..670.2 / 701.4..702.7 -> 76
